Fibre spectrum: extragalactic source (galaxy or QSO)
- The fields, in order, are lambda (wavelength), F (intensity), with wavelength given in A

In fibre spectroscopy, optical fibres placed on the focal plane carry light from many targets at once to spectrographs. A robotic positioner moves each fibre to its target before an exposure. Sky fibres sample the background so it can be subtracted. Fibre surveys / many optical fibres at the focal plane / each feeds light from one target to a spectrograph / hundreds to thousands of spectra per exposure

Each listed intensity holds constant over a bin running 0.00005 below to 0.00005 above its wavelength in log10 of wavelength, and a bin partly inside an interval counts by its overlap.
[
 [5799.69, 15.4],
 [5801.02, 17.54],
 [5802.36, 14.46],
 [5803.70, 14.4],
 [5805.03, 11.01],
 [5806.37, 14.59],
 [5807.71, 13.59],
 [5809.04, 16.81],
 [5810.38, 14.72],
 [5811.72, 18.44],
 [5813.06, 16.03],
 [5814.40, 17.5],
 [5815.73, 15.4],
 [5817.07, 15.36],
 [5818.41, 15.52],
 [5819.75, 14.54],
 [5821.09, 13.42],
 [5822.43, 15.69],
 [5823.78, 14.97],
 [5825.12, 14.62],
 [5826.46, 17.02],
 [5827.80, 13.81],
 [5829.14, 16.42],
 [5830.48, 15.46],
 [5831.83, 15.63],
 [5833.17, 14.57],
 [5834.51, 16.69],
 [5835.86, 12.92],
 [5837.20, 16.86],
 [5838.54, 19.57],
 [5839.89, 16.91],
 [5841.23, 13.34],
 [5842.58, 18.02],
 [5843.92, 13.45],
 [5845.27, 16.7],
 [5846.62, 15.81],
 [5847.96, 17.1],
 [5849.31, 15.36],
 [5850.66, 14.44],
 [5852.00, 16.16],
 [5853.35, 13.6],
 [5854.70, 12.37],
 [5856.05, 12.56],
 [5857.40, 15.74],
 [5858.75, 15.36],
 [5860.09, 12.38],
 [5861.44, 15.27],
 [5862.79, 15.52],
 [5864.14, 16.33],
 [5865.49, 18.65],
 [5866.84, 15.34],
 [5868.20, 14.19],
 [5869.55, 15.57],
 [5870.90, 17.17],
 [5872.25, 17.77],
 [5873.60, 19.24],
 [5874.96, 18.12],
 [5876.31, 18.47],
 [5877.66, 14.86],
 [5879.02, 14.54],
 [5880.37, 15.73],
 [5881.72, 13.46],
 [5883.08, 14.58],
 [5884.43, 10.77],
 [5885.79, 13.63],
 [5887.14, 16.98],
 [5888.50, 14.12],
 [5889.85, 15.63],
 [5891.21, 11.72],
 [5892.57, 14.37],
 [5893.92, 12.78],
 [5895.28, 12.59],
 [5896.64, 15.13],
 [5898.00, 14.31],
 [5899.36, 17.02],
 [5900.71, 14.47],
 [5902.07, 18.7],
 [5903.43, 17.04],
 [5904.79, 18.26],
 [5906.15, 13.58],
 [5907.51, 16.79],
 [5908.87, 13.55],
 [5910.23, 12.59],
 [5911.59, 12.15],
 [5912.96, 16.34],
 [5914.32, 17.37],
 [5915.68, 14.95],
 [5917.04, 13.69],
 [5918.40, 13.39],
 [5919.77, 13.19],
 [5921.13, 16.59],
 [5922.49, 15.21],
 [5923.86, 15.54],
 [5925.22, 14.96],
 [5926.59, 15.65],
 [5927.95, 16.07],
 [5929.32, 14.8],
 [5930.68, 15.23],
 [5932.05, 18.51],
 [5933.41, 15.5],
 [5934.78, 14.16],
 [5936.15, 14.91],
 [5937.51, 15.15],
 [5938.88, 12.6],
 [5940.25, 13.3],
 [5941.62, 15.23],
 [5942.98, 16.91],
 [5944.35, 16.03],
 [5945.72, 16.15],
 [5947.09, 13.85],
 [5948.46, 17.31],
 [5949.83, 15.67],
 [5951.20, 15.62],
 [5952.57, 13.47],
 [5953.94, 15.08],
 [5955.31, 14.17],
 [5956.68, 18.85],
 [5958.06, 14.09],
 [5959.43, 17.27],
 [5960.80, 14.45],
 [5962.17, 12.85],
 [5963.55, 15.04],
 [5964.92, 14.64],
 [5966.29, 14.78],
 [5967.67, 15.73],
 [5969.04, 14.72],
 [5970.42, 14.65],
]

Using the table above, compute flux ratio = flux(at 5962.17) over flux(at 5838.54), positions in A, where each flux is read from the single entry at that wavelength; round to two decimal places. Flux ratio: 0.66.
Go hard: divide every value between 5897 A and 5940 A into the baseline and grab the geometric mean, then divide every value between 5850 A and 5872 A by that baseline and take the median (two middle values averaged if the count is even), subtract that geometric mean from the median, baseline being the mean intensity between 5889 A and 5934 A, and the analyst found 0.02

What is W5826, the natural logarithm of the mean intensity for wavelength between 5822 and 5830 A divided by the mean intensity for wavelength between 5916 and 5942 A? 0.03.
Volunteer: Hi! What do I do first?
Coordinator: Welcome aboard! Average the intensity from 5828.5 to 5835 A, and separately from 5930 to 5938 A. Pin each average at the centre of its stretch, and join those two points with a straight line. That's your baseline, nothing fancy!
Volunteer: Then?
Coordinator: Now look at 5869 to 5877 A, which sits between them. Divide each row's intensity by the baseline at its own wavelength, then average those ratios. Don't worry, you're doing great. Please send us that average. 1.13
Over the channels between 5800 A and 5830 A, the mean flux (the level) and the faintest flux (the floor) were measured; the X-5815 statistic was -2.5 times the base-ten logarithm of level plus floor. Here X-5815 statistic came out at -3.549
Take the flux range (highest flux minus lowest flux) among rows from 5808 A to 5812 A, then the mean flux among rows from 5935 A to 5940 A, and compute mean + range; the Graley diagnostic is 18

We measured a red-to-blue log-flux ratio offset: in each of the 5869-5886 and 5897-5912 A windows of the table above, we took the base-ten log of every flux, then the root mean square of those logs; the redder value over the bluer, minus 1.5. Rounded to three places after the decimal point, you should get -0.508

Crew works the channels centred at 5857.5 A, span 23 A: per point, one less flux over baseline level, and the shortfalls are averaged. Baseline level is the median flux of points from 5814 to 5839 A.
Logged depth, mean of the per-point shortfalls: 0.025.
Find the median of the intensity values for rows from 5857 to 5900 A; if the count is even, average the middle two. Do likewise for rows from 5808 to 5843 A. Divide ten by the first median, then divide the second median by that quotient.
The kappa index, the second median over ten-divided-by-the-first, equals 23.8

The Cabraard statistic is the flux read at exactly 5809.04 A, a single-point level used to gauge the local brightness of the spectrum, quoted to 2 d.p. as 16.81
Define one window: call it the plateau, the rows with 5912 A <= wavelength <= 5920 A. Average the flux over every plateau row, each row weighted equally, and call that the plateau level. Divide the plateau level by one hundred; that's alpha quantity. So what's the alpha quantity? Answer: 0.148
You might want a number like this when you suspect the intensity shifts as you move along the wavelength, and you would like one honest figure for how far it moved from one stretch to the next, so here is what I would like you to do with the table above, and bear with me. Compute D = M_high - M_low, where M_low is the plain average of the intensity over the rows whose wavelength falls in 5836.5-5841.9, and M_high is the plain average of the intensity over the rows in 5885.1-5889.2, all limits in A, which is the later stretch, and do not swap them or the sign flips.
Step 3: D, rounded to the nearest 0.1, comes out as -1.8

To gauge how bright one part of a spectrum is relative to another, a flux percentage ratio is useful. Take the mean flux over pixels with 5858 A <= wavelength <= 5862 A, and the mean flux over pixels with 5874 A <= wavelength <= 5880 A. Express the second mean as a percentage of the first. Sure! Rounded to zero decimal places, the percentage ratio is 115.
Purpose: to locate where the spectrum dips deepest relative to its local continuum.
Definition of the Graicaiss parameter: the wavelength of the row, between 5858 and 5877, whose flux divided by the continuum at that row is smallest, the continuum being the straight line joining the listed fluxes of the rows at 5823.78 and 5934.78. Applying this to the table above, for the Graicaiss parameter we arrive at 5860.09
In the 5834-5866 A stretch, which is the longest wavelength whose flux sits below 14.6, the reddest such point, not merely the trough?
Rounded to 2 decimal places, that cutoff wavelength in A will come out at 5860.09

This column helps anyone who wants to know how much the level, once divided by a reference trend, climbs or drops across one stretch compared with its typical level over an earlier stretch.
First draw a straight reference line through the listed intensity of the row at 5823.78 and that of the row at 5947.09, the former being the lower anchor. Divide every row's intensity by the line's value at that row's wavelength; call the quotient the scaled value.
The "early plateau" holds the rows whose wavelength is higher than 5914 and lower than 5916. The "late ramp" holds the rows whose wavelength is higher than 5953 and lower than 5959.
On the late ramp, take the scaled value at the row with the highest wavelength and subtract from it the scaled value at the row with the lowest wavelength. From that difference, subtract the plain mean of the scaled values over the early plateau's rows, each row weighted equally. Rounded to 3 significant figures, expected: -1.21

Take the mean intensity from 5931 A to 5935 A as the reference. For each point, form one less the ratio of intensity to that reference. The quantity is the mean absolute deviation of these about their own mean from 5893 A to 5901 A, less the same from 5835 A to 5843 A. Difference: -0.06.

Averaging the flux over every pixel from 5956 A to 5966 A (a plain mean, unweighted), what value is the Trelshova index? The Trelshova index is 15.3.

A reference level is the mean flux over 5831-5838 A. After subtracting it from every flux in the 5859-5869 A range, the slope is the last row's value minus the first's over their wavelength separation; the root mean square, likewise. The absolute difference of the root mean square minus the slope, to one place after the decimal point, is 1.6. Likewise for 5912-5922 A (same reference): 1.6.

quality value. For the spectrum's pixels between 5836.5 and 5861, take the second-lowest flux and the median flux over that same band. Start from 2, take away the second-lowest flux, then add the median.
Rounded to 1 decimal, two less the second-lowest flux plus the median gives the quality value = 5.2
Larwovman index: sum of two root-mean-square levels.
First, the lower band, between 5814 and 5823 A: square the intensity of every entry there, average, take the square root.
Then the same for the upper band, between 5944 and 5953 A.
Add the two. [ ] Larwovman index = 30.88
